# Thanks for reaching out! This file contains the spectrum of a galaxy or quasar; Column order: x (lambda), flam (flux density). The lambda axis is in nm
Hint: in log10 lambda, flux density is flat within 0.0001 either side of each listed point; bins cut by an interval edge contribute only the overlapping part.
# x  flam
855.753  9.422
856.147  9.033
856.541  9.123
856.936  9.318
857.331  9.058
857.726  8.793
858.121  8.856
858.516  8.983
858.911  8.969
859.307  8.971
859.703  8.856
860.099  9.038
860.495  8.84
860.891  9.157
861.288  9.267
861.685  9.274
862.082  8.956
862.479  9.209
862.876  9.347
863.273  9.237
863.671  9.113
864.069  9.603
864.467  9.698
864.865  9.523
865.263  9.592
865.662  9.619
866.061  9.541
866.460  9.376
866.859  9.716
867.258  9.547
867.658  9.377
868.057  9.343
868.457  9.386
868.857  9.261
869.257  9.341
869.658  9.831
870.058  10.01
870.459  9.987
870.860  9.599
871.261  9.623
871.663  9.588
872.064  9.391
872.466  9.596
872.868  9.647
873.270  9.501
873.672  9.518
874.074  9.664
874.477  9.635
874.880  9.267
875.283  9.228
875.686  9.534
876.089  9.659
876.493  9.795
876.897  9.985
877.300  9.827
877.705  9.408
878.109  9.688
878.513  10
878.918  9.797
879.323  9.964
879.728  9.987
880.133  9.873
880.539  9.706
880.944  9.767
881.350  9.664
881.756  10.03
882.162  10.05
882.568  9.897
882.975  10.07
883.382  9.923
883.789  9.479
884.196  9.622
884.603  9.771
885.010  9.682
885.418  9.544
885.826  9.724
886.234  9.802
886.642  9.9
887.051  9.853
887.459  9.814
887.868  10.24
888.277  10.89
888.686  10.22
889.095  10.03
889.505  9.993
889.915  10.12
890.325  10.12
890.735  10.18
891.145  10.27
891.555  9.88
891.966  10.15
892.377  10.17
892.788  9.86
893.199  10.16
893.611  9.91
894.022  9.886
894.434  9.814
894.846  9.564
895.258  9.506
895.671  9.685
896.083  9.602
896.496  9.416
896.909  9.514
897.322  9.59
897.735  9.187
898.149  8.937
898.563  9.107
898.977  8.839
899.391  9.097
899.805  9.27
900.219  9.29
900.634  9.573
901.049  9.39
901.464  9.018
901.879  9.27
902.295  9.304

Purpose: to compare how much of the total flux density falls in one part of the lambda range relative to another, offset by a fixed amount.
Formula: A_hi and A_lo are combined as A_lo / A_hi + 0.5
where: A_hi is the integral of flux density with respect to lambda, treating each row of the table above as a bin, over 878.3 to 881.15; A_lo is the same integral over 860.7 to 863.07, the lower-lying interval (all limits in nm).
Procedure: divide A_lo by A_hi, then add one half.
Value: 1.3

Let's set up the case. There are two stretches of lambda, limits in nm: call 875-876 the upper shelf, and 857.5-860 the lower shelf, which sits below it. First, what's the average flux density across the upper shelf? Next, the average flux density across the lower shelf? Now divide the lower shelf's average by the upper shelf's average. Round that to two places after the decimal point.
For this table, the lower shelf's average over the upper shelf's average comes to 0.95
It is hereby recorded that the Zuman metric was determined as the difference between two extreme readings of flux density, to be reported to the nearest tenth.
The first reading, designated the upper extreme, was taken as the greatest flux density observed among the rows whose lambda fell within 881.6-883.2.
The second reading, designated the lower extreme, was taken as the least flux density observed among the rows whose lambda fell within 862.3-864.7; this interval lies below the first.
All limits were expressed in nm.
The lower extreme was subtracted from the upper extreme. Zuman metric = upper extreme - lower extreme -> 1.0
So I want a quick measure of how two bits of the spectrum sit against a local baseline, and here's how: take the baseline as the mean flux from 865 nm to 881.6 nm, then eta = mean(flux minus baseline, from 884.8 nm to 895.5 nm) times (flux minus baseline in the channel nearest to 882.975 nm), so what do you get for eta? 0.15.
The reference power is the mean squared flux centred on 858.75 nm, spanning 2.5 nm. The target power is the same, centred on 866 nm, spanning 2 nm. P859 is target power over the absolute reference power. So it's 1.15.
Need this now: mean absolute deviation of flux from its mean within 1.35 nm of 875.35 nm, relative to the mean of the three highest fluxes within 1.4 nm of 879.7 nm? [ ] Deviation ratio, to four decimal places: 0.0169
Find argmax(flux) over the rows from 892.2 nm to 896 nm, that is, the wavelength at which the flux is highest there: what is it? 892.377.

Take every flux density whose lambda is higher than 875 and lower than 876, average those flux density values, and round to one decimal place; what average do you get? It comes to 9.4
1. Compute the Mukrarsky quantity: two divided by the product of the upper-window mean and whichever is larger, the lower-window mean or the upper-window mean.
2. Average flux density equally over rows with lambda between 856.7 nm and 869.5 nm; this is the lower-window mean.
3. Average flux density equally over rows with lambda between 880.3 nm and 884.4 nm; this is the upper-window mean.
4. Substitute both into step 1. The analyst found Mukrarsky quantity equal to 0.0207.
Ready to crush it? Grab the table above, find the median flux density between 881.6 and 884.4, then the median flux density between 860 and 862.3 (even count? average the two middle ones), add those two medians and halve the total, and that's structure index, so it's 9.51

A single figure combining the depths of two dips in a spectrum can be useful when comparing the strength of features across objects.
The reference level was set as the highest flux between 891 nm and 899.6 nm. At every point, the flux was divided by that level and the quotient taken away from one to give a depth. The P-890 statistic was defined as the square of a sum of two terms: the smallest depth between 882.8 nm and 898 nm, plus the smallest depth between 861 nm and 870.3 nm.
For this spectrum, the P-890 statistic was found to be 0.0012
